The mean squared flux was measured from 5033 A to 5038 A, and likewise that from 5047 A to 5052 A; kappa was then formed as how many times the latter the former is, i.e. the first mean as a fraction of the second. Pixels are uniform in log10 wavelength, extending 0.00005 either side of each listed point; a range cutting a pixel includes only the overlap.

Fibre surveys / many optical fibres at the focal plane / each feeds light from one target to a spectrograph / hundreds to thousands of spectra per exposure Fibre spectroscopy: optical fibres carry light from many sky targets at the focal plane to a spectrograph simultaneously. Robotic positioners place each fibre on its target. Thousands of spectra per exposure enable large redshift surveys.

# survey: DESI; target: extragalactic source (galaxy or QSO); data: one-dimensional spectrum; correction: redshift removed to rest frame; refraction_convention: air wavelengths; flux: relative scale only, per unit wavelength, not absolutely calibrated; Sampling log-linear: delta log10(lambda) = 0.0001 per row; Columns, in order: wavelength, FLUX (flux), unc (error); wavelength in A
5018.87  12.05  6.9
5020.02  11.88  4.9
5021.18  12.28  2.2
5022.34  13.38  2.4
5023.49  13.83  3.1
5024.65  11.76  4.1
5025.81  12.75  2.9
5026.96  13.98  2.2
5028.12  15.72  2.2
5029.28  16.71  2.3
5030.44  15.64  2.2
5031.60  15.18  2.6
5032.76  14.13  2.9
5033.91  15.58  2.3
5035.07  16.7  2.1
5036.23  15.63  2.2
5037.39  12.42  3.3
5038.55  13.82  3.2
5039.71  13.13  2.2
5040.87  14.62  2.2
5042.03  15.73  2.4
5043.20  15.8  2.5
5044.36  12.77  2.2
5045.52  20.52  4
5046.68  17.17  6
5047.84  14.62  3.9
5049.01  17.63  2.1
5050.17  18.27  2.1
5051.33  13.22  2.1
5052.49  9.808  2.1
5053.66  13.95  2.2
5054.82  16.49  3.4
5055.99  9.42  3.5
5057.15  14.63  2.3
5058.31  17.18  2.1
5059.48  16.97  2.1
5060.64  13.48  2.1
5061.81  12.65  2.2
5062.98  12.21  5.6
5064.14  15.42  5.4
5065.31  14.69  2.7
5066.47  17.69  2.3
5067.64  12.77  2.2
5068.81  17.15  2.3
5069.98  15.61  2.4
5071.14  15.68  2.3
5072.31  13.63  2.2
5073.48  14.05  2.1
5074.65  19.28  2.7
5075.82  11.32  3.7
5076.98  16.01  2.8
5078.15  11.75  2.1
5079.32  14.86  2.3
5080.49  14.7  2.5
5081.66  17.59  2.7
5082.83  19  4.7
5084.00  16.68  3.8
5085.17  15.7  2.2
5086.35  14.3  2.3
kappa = 0.89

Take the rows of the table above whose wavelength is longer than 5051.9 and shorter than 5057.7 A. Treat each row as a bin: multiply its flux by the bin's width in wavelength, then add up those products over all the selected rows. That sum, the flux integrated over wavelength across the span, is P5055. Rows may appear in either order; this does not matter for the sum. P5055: 75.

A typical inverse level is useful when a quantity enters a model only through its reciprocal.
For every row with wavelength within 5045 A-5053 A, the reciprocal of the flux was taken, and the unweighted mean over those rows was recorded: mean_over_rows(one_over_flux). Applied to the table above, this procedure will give 0.066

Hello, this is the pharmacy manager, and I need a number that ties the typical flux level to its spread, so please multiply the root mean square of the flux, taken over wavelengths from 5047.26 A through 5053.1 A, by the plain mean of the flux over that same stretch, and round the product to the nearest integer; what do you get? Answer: 221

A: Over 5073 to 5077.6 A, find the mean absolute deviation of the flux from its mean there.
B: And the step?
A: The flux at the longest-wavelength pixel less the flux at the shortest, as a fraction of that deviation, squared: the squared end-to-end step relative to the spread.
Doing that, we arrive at 1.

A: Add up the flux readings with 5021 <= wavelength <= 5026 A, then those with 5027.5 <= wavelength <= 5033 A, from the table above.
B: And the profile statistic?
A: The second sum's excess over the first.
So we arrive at 13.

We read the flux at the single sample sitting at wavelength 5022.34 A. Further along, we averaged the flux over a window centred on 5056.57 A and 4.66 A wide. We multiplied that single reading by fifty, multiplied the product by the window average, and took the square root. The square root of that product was 98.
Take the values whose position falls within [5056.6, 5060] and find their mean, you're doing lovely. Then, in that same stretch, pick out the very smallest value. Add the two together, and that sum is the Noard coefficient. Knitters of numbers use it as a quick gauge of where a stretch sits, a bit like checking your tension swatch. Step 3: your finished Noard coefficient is 30.9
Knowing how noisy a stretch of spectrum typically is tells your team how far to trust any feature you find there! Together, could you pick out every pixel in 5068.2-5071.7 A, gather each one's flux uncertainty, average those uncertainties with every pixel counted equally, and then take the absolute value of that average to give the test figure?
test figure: 2.3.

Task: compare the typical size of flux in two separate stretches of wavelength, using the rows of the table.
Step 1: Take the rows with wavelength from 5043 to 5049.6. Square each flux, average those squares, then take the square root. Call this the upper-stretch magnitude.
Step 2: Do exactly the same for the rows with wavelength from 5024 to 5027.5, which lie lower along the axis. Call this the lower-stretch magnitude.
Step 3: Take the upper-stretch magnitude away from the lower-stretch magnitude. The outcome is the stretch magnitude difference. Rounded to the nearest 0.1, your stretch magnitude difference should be -3.7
